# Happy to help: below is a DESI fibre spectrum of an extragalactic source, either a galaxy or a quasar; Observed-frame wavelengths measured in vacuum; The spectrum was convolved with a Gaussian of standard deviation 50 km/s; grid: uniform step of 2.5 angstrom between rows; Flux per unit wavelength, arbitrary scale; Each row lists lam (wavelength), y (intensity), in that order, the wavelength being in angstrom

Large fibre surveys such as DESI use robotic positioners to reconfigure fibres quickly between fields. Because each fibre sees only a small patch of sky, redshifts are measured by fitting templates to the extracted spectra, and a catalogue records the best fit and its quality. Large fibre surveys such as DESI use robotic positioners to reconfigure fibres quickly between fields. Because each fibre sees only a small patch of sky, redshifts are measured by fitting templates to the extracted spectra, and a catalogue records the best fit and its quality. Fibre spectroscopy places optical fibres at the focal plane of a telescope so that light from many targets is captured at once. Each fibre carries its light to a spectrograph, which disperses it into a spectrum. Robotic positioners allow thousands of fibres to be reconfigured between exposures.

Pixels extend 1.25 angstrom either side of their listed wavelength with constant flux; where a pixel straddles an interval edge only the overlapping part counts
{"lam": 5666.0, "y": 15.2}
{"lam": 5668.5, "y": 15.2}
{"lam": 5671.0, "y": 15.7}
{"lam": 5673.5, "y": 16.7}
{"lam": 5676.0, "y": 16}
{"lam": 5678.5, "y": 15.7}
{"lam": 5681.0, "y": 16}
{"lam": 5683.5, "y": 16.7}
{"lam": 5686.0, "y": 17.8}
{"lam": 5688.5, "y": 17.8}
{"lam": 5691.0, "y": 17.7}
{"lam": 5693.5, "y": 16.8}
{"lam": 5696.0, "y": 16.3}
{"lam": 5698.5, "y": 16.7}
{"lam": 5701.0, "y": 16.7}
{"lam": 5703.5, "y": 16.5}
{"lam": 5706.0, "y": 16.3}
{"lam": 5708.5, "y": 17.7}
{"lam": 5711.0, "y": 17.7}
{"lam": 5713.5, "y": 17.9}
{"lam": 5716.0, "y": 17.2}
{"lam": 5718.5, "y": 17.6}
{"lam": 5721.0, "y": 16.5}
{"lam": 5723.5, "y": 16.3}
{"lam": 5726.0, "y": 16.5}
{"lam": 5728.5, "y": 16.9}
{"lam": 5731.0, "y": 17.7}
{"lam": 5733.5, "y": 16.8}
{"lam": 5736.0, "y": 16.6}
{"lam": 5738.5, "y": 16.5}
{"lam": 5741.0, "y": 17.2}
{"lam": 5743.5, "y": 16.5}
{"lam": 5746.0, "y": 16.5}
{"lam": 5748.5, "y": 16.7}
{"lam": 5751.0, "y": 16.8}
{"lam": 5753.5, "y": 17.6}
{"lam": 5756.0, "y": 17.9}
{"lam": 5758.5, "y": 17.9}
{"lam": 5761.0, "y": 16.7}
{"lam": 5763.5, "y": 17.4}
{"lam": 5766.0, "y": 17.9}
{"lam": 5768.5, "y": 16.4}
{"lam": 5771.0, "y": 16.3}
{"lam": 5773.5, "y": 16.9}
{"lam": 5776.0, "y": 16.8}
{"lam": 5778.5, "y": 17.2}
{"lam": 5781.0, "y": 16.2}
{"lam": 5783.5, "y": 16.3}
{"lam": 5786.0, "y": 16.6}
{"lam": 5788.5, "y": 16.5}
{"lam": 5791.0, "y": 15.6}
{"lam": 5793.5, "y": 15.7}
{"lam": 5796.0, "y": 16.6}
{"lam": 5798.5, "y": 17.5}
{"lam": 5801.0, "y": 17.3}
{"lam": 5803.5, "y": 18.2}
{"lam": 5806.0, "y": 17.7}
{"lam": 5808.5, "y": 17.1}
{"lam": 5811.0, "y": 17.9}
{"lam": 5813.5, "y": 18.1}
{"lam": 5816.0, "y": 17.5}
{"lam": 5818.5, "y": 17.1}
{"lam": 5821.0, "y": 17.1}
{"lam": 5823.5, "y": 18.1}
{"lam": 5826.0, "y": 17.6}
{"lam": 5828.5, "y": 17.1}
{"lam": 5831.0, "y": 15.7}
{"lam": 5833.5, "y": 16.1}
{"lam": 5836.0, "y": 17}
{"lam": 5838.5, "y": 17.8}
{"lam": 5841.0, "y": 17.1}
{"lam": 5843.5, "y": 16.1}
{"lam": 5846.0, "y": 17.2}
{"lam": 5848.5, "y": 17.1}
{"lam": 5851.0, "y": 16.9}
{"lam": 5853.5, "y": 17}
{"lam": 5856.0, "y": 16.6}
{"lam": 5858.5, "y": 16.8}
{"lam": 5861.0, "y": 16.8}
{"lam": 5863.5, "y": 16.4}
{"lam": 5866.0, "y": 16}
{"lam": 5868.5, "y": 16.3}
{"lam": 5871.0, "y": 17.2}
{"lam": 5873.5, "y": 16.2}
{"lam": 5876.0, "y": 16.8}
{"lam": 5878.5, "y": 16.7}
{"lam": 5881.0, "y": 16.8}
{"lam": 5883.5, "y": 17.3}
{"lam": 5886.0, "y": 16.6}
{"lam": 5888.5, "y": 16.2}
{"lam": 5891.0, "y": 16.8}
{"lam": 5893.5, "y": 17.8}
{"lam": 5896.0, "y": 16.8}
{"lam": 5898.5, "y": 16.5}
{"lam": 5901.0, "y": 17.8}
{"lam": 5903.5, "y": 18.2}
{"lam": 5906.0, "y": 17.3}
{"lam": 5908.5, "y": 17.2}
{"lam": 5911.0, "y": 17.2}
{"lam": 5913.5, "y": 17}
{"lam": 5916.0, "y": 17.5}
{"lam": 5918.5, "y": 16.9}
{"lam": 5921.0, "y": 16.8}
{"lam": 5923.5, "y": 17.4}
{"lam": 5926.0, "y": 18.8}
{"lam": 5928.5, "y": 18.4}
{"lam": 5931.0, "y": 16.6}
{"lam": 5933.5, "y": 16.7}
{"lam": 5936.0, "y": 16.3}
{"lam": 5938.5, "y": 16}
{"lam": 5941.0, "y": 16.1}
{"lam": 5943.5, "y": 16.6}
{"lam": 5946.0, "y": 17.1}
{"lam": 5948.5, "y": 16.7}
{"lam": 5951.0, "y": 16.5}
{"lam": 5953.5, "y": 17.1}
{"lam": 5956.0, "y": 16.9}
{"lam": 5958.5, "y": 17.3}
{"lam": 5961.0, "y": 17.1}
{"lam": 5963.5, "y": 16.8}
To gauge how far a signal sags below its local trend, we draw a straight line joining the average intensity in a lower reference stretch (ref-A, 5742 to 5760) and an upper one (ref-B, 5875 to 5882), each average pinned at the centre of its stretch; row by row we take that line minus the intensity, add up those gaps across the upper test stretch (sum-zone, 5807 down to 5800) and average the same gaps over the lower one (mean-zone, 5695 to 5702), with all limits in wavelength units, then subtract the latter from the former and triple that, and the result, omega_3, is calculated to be -8.9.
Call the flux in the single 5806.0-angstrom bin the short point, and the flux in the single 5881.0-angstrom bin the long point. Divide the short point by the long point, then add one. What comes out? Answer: 2.05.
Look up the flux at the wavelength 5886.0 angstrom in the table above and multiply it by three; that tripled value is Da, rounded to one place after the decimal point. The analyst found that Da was 49.8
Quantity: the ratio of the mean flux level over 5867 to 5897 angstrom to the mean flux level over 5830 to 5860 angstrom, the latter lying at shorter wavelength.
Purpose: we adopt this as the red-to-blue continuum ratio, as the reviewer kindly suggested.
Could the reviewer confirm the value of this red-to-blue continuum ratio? 1.00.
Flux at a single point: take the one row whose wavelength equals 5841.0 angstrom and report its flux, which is 17.1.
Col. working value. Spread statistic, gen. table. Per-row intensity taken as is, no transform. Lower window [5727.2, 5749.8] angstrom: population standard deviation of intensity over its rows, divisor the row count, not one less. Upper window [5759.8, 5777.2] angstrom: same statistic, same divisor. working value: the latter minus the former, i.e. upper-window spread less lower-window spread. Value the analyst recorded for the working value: 0.14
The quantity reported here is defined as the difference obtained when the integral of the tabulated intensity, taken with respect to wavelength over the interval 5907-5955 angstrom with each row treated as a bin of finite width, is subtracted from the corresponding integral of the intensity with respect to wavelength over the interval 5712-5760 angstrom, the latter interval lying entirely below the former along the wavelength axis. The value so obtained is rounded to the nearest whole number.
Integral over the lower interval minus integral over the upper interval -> 2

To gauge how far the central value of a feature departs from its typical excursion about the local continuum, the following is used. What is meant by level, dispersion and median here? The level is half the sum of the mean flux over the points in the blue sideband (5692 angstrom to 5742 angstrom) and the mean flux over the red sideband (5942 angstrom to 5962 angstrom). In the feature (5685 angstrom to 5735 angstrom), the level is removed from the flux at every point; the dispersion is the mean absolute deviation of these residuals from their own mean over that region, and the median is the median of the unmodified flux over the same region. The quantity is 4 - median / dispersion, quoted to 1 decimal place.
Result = -26.8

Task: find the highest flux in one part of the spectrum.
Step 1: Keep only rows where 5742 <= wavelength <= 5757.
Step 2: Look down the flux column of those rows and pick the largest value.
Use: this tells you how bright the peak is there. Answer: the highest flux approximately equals 17.9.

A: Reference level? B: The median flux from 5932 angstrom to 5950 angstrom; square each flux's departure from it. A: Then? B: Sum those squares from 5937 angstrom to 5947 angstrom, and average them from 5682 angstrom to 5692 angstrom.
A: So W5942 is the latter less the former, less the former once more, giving -0.7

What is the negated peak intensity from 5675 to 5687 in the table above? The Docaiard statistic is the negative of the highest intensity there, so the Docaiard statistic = -17.8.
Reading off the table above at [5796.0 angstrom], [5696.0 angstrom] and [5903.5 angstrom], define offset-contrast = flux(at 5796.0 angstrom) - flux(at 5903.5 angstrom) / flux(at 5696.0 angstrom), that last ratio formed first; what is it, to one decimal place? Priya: 15.5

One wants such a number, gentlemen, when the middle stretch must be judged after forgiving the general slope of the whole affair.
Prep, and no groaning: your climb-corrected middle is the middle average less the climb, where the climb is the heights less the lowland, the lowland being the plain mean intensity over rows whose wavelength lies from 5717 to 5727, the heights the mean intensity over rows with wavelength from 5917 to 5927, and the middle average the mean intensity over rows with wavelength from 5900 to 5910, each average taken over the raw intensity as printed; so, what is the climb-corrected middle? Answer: 16.9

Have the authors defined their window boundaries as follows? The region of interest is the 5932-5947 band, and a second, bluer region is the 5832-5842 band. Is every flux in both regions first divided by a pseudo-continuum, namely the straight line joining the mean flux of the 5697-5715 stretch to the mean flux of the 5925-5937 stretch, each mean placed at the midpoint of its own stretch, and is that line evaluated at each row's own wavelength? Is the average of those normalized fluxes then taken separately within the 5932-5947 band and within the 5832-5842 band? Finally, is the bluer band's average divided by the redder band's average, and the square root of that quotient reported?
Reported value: 1.02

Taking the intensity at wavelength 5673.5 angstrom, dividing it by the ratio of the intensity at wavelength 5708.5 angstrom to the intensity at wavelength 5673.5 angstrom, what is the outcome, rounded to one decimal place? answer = 15.8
